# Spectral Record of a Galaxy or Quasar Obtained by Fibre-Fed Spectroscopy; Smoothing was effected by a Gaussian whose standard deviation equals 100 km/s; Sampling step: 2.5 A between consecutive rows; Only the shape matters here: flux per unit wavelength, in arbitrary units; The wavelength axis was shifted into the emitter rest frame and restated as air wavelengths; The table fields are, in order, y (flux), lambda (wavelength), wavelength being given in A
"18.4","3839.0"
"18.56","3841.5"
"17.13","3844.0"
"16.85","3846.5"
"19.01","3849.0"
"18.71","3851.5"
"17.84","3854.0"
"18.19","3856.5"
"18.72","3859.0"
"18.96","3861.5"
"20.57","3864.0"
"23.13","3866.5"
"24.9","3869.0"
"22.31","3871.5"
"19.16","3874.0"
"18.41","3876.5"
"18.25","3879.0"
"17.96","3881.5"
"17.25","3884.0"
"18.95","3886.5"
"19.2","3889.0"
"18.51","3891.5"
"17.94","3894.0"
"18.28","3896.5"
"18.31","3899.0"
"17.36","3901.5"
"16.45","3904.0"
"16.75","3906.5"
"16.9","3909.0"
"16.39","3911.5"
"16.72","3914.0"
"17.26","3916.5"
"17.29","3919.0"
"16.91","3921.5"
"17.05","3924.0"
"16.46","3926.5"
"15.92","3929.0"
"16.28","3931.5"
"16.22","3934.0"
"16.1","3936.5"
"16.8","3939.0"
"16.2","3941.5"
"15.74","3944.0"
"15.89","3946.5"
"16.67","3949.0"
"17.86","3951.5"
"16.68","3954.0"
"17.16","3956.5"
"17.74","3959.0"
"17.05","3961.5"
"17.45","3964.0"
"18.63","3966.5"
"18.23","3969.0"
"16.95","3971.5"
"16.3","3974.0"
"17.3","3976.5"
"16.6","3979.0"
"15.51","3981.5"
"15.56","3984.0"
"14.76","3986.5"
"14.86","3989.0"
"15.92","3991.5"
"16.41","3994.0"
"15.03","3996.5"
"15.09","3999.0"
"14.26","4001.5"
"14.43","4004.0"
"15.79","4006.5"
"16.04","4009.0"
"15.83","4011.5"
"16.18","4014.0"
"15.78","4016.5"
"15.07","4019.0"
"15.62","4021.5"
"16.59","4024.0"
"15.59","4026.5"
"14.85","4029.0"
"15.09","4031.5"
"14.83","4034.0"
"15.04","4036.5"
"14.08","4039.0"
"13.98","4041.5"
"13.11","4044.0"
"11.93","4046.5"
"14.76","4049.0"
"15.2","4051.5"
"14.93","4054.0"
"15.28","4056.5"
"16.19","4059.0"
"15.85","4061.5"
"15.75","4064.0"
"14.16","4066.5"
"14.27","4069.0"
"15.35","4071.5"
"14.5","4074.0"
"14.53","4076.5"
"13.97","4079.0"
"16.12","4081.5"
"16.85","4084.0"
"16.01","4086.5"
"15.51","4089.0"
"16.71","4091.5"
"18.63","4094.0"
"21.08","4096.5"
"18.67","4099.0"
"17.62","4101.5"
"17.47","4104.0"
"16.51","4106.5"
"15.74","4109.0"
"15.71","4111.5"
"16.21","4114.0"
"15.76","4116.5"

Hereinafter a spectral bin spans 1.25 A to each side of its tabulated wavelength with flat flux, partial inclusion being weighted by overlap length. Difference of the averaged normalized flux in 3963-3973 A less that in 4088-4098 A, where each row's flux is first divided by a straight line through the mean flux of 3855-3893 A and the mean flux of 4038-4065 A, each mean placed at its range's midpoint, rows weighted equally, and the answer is -0.29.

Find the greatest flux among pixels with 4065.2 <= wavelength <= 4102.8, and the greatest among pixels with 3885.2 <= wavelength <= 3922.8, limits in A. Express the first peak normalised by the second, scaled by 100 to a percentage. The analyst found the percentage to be 110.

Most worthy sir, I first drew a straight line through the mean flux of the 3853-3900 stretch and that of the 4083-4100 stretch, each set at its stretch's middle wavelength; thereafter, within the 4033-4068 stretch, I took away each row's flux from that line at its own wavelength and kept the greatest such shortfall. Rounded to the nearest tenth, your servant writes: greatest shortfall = 6.1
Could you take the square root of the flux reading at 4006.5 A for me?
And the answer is 4.0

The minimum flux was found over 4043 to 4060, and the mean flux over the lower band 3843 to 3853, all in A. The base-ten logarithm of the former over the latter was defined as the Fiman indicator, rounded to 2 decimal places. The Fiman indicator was -0.18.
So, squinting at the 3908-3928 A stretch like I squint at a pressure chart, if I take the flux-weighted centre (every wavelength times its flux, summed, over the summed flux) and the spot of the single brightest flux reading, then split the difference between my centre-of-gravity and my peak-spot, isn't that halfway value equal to 3918.4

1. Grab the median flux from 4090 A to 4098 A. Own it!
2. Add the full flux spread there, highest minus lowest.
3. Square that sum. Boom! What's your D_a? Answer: 529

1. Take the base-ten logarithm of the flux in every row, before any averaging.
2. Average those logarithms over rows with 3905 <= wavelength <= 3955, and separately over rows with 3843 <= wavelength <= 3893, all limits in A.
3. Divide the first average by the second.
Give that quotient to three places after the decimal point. 0.952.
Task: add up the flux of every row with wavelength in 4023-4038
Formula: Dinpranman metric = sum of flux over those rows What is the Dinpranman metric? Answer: 92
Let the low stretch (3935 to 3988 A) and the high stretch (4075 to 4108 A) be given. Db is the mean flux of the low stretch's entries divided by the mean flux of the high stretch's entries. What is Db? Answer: 0.99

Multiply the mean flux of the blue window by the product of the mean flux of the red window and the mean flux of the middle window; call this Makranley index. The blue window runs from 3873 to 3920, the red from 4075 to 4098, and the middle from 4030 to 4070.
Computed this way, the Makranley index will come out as 4319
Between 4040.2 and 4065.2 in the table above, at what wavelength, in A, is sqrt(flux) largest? 4059.0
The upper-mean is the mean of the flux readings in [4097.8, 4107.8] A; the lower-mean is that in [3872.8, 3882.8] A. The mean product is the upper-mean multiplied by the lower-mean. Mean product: 324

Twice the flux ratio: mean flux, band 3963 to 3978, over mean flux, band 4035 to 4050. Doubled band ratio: 2.5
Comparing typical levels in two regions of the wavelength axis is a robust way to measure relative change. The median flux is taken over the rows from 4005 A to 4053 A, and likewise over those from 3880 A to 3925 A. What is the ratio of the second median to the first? 1.14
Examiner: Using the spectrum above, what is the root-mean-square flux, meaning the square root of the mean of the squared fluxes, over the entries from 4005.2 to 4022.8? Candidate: 15.8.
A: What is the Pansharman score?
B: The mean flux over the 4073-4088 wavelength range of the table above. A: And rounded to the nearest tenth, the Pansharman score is 15.3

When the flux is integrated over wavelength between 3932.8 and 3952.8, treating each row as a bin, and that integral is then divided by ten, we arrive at 33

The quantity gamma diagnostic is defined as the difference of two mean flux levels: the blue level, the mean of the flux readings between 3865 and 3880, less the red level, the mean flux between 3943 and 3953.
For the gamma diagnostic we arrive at 4.5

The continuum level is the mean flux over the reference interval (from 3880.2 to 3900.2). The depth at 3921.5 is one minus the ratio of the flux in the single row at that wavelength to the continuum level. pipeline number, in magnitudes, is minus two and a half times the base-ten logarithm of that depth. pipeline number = 2.8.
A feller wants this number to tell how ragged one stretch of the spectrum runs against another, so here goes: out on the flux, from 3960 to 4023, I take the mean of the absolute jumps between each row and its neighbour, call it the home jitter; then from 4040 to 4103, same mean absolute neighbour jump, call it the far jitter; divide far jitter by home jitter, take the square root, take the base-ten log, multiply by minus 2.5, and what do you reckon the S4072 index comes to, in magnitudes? -0.26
